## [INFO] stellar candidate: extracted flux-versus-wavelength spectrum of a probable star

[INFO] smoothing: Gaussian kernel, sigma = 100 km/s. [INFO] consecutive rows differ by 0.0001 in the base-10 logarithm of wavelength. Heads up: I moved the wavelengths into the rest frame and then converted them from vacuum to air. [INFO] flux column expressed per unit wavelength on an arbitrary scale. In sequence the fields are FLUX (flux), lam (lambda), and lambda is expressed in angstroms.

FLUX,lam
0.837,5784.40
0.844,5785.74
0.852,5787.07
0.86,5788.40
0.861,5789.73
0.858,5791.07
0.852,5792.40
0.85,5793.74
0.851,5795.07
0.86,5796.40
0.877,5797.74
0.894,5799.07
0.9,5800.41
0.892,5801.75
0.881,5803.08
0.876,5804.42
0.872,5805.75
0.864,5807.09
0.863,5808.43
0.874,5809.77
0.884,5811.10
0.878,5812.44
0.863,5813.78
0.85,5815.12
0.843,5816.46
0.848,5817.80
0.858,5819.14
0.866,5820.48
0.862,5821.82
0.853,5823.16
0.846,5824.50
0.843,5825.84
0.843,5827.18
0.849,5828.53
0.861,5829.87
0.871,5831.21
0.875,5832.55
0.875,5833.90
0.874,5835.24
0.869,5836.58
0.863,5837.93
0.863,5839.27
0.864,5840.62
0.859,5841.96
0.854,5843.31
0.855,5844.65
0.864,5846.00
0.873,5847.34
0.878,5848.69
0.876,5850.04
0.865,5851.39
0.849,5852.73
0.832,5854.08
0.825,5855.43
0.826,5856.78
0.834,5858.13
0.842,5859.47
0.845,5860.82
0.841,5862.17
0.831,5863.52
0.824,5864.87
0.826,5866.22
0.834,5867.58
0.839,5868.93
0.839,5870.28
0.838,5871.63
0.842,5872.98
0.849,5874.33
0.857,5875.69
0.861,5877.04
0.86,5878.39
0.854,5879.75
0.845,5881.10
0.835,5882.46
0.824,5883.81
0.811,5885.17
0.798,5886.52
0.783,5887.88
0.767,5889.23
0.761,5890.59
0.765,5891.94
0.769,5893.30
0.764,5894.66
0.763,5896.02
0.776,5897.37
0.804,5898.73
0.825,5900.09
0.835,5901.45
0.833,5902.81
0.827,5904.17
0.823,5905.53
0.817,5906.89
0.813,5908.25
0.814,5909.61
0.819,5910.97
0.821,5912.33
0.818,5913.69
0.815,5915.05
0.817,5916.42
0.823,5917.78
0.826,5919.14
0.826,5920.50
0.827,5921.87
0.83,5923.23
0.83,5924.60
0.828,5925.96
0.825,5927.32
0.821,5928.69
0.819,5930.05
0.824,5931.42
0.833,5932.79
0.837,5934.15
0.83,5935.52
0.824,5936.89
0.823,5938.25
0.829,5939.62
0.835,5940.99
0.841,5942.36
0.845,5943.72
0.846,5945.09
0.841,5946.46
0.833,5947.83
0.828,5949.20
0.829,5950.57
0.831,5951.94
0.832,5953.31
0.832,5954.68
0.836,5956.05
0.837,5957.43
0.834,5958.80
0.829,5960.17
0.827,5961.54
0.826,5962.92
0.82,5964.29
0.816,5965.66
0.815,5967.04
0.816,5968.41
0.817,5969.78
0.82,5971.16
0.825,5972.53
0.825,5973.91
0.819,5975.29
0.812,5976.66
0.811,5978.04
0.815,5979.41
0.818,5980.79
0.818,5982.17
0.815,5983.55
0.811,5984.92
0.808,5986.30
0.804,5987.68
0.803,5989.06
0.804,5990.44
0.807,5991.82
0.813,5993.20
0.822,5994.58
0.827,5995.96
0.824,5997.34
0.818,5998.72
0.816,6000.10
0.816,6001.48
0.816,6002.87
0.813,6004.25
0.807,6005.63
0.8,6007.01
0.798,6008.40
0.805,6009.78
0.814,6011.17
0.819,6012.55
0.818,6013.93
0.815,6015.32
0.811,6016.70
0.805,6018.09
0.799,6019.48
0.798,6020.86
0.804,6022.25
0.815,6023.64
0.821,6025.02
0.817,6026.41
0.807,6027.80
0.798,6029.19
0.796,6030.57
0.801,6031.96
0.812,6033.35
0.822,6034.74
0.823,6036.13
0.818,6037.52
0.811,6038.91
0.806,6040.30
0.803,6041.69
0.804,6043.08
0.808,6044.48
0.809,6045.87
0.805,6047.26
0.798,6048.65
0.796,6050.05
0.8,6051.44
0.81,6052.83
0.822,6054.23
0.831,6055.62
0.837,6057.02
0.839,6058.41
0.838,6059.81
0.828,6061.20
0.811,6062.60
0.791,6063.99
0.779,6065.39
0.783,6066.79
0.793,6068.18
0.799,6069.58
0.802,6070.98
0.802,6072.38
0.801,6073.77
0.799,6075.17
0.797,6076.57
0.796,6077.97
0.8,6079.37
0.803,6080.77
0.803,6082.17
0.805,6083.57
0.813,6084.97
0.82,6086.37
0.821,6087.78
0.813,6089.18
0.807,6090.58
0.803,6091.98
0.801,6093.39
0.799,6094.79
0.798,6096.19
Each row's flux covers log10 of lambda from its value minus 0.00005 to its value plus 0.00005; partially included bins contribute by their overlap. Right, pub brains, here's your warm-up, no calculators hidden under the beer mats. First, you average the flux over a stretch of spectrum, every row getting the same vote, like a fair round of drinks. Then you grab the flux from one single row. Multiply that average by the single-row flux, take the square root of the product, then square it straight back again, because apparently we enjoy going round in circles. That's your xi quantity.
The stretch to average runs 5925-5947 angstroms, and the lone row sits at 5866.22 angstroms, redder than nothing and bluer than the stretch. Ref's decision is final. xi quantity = 0.69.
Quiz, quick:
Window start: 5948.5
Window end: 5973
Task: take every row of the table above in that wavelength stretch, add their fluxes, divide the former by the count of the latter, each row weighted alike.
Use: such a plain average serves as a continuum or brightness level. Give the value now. 0.83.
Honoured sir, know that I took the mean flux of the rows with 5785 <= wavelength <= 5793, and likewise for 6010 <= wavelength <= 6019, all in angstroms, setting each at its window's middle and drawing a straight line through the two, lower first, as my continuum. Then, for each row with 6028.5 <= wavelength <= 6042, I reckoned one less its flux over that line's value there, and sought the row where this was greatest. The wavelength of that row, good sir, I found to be 6030.57 angstroms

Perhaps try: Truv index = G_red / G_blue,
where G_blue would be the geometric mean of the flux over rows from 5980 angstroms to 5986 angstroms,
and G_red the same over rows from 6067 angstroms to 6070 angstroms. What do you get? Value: 0.98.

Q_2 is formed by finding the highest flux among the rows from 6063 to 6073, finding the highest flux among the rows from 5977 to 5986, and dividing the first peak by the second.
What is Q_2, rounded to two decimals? 0.98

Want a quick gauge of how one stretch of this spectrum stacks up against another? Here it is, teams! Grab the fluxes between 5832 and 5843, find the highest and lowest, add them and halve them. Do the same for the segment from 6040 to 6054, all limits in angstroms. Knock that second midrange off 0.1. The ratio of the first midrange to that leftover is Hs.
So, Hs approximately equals -1.23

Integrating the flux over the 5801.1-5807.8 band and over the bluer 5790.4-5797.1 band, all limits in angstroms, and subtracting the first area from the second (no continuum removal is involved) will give -0.16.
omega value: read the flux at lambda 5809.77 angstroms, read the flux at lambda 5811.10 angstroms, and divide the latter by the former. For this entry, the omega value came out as 1.01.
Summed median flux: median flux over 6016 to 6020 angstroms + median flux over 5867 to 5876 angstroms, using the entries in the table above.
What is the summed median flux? 1.64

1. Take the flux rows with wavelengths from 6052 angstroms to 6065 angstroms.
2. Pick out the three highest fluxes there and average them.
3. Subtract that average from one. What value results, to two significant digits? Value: 0.16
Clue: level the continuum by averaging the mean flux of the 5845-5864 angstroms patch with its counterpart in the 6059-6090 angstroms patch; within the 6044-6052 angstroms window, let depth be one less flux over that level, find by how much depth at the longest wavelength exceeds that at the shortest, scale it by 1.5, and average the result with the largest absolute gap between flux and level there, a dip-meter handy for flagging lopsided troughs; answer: 0.023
